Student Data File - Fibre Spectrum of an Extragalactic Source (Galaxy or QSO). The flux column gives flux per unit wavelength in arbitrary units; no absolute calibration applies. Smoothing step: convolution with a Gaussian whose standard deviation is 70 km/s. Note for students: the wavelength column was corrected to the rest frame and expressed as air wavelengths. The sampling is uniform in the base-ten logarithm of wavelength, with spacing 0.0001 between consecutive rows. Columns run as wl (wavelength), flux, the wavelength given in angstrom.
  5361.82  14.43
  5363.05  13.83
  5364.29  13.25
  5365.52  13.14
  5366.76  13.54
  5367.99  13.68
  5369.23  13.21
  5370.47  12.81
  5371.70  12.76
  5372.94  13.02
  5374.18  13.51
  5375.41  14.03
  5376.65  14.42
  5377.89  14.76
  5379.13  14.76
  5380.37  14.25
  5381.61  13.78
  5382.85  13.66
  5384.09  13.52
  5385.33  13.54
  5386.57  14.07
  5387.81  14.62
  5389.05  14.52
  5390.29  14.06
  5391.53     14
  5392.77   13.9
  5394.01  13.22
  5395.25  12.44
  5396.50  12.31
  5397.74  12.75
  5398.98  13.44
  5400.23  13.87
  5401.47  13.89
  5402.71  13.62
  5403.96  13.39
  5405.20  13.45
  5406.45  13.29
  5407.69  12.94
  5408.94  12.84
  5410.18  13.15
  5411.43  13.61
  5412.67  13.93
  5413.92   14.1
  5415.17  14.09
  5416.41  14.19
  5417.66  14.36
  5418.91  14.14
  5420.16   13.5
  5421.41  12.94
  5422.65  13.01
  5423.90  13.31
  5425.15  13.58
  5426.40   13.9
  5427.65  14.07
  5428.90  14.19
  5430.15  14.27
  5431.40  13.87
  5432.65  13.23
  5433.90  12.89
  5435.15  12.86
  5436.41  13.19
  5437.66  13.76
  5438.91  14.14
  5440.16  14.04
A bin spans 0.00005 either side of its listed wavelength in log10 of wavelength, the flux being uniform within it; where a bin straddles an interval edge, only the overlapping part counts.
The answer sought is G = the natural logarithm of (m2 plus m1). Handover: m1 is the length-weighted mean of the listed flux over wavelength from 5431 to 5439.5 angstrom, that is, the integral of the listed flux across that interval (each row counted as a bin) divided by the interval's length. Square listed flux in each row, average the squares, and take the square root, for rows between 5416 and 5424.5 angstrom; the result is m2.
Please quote 3.30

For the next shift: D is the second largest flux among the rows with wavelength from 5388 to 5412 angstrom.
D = 14.06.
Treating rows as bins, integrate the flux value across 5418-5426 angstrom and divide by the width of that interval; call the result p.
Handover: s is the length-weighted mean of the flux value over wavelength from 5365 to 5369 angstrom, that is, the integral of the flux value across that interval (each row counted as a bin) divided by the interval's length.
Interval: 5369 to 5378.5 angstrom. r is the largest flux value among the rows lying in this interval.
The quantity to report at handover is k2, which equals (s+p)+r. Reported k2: 41.6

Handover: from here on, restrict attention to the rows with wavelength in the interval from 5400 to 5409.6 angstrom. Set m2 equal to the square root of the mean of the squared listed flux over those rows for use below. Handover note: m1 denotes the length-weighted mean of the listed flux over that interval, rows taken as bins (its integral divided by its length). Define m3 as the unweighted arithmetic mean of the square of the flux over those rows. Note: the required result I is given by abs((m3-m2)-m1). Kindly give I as 153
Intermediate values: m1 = 13.4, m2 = 13.4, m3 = 180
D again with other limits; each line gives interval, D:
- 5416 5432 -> 14.27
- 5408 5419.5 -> 14.19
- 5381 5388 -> 14.07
